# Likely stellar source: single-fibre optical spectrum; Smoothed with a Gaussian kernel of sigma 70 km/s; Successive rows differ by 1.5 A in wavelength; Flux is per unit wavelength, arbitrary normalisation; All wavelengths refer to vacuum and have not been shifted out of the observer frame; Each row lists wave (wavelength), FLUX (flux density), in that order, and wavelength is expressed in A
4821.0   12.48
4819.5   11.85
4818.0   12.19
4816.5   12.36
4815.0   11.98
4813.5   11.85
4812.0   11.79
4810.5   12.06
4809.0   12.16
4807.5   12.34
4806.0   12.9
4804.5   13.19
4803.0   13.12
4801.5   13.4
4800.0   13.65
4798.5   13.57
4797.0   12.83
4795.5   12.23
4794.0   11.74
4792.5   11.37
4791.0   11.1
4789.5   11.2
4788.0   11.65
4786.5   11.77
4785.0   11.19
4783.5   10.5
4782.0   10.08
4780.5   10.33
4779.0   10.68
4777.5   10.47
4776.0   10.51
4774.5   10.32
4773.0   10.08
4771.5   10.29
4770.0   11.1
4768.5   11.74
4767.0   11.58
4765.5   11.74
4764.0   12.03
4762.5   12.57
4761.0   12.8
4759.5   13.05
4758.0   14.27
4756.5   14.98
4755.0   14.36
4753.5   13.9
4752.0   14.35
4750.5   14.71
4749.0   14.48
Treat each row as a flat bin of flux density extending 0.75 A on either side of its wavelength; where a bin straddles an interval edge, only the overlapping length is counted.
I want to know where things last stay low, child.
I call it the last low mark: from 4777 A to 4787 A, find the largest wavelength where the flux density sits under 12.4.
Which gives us 4786.5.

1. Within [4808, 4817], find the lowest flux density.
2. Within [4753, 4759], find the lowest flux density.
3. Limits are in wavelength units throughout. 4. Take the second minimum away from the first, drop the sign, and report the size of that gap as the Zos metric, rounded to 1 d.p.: 2.1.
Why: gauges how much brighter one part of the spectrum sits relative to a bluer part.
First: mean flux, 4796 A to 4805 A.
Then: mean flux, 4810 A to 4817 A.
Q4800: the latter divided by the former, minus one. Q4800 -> -0.10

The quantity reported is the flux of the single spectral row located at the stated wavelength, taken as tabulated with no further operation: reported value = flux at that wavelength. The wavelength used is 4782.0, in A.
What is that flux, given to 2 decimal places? 10.08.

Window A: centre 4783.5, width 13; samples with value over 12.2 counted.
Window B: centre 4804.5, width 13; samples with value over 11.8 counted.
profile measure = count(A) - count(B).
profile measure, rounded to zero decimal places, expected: -9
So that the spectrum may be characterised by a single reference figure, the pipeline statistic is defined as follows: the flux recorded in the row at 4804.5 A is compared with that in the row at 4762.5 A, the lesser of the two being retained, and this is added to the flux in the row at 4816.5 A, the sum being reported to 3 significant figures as 24.9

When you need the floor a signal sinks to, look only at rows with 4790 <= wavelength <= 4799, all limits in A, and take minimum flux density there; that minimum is 11.1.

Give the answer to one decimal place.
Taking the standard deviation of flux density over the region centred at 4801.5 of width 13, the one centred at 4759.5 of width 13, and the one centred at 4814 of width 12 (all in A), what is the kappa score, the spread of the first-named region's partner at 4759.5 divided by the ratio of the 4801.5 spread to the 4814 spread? 0.4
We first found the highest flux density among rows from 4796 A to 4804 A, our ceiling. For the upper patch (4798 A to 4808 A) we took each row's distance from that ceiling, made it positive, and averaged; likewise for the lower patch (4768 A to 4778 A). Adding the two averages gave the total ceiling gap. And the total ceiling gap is 3.5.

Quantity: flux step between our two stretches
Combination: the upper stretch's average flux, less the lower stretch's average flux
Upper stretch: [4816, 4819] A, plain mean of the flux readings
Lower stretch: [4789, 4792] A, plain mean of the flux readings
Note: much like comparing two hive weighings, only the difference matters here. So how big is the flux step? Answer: 1.1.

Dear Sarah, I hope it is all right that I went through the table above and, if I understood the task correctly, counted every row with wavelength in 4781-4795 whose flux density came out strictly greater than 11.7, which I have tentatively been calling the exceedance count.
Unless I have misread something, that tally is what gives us 2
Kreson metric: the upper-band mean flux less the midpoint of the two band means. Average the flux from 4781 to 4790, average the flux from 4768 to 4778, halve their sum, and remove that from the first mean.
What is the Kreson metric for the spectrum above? 0.2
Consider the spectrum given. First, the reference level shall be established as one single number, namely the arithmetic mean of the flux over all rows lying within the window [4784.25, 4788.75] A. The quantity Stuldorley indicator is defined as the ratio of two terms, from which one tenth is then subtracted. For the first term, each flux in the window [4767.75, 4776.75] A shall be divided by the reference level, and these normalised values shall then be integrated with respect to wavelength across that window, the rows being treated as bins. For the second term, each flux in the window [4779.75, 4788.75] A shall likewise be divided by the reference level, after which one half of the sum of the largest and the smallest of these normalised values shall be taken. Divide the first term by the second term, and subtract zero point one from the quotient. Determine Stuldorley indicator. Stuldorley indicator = 8.7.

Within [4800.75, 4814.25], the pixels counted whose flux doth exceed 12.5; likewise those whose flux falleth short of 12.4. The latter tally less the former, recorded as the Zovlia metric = 1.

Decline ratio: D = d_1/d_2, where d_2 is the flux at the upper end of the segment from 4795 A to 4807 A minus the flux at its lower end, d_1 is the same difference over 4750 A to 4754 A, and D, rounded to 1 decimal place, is -1.2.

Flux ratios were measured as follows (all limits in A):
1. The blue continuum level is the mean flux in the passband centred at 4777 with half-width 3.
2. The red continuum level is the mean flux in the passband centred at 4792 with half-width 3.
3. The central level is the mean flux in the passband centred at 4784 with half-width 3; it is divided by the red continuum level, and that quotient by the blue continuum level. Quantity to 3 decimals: 0.091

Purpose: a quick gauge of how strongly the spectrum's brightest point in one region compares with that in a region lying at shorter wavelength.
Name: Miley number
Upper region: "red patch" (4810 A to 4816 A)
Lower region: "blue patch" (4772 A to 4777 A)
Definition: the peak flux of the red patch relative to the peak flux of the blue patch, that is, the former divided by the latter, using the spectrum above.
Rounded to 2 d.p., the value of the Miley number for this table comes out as 1.15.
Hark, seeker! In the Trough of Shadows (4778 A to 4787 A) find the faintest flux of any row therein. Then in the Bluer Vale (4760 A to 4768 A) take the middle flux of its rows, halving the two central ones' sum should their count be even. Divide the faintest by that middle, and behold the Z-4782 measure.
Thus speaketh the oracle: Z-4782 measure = 0.84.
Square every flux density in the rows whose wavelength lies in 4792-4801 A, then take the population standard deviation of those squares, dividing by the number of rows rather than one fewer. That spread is 22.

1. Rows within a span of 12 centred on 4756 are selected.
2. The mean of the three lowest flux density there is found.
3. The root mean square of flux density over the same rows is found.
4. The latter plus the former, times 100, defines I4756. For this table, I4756 2732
